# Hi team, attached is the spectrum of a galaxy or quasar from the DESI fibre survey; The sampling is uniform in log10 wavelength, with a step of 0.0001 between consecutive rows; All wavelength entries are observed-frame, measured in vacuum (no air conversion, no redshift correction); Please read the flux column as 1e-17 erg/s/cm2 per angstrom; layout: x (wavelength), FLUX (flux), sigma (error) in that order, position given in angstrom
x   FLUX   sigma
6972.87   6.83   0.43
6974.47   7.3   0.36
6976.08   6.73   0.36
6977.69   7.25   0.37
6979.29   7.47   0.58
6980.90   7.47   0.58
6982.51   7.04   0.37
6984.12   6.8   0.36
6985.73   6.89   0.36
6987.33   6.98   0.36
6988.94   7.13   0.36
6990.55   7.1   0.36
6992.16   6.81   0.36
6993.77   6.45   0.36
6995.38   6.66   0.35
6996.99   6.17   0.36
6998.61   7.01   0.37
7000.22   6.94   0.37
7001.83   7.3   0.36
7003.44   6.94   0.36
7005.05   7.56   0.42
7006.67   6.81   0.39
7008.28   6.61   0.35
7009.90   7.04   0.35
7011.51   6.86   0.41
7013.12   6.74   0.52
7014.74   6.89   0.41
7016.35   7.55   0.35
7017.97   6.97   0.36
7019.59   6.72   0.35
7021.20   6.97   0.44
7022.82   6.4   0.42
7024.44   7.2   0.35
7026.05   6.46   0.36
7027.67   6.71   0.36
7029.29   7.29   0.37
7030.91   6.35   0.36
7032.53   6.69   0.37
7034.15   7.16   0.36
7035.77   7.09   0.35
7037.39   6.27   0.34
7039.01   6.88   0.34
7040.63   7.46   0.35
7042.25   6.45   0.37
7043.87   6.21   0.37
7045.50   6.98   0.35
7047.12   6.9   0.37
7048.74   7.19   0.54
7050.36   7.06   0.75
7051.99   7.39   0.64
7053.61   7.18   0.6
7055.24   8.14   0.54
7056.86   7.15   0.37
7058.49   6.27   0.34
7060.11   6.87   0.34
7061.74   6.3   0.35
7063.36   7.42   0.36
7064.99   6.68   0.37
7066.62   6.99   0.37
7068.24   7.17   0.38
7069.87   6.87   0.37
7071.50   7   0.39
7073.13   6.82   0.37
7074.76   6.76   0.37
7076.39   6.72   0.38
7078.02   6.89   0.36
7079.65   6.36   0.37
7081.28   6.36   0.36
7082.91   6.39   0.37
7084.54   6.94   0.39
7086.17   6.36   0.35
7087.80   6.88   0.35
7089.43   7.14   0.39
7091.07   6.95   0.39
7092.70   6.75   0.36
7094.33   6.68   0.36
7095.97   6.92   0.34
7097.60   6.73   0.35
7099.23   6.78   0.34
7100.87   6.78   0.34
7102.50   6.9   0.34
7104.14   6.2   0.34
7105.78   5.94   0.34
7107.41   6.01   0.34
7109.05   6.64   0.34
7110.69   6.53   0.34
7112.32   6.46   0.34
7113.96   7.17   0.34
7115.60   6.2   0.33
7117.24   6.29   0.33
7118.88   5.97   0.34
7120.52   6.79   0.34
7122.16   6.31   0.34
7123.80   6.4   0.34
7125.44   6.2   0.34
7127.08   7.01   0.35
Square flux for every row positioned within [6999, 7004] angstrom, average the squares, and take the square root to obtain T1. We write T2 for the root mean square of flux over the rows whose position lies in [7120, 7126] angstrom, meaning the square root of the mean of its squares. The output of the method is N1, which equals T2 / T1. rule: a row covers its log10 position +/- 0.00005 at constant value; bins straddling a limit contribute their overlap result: 0.91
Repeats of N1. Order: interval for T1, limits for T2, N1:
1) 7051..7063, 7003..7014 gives 0.98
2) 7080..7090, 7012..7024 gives 1.03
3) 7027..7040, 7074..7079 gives 1.00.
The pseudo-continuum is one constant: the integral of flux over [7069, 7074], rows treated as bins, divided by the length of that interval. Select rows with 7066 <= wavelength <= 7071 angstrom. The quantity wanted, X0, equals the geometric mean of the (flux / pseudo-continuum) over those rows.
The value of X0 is 1.017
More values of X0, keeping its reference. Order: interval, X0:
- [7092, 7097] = 0.985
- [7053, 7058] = 1.085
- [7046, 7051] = 1.023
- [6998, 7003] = 1.028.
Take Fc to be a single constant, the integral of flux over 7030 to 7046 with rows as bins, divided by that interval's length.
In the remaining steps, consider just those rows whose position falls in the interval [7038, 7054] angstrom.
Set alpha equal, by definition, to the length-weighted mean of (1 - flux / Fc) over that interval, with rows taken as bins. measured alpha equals -0.030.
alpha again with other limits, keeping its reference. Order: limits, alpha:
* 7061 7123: 0.014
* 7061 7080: -0.014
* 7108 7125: 0.042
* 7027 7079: -0.024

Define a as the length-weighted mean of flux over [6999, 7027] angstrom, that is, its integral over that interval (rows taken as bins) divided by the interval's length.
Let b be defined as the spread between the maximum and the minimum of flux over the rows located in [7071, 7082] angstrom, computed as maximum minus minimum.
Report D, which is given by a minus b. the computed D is 6.30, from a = 6.94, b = 0.64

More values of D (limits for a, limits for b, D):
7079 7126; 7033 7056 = 4.63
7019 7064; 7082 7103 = 6.12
